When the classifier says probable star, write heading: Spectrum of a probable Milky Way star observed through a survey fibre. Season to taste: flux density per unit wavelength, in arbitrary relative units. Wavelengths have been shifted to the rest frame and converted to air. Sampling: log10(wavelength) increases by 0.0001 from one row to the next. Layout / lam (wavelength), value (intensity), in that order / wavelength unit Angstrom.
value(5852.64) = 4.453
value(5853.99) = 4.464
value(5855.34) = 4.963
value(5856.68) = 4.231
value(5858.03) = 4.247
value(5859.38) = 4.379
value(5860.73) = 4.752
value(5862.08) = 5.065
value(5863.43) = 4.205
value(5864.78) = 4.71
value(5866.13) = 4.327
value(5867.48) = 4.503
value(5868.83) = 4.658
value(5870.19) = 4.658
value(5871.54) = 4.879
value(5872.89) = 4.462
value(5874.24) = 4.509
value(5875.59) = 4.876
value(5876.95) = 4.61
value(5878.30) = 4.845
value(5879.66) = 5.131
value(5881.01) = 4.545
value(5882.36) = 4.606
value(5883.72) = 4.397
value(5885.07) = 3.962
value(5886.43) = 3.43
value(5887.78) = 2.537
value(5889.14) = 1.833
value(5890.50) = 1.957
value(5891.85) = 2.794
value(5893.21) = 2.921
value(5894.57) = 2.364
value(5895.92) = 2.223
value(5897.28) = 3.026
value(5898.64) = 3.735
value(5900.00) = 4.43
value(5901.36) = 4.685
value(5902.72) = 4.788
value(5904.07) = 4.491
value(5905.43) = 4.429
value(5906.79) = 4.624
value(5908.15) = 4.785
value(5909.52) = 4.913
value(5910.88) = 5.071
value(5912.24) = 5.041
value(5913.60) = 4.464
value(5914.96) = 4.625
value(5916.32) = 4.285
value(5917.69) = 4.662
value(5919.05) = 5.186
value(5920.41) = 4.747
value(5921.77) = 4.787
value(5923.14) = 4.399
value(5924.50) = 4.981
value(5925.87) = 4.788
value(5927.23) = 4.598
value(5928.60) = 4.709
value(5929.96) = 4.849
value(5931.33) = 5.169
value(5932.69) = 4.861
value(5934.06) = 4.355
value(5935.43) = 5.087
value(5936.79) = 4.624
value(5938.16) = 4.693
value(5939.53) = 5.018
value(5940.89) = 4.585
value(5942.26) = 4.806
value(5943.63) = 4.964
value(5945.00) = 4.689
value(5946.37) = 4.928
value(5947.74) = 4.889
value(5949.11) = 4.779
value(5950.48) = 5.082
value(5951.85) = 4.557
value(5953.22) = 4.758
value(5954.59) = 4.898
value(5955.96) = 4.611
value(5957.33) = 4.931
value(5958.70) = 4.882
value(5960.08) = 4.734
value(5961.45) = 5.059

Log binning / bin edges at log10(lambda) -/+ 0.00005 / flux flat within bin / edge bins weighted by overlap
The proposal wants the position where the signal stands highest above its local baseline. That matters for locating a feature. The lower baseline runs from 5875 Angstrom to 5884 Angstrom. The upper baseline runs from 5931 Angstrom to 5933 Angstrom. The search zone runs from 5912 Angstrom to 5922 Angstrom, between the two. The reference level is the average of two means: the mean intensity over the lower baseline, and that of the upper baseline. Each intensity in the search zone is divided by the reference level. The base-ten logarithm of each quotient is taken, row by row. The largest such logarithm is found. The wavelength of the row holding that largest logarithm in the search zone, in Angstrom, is 5919.05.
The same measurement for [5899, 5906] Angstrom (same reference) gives 5902.72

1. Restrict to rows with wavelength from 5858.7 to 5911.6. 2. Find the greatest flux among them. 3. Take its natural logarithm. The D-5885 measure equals 1.64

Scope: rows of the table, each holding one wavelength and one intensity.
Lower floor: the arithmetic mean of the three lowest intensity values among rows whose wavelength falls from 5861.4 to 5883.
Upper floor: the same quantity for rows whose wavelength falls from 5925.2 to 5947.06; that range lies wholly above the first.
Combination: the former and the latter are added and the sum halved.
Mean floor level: 4.42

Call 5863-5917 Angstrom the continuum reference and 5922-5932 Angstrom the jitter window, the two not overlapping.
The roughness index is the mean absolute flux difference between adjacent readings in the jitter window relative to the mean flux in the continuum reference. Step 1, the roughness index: 0.062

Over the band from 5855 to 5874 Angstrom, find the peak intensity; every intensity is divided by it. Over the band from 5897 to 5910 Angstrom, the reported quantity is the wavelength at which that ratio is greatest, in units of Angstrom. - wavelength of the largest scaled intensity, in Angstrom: 5909.52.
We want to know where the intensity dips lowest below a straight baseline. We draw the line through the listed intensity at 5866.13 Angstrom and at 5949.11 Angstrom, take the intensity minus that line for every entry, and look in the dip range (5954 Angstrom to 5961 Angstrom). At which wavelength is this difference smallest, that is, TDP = 5955.96 Angstrom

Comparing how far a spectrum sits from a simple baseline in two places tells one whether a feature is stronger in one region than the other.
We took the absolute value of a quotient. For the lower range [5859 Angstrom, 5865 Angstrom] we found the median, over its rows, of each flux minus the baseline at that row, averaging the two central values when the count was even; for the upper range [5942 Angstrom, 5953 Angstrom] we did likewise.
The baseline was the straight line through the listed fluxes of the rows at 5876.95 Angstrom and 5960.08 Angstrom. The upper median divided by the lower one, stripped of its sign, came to 1.2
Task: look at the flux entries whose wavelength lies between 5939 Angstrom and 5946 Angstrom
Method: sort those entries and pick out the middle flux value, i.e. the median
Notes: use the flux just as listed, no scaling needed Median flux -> 4.81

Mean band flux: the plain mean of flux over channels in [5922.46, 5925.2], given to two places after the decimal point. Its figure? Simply 4.69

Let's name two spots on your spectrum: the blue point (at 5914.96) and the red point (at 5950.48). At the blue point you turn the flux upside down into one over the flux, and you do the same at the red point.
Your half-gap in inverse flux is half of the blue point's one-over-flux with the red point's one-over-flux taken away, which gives 0.0097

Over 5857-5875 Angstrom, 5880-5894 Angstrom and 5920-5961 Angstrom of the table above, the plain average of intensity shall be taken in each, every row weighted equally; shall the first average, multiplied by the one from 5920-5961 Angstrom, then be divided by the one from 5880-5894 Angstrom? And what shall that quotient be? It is 6.6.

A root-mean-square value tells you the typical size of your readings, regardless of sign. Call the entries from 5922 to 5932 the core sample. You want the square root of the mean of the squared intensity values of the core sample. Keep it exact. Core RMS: 4.8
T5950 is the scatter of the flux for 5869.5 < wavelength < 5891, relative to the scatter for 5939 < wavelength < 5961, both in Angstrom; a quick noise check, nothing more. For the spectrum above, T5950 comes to 6.8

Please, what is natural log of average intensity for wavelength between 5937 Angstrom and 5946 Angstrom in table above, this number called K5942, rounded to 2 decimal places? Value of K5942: 1.57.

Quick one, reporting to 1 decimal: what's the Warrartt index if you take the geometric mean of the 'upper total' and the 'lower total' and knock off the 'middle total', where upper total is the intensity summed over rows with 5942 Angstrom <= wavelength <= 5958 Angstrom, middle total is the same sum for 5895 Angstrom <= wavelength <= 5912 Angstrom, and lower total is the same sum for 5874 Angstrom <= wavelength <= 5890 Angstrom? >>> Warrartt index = 2.2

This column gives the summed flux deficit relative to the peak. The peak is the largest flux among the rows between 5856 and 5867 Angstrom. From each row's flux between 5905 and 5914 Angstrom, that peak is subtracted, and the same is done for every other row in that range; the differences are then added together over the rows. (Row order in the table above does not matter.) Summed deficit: -2.1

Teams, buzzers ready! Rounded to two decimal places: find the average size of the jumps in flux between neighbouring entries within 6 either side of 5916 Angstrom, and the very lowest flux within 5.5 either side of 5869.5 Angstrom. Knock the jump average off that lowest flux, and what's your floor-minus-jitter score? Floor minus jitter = 4.02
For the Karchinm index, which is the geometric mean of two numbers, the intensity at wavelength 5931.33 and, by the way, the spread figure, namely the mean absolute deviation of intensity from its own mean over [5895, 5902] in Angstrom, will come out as 2.0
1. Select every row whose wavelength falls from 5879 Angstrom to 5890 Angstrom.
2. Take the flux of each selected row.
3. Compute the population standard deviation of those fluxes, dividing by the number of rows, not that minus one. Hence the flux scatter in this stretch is 1.058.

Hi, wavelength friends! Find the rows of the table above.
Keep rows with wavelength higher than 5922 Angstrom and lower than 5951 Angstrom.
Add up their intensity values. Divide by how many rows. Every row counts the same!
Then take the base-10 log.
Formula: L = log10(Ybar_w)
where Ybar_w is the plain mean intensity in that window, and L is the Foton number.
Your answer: 0.681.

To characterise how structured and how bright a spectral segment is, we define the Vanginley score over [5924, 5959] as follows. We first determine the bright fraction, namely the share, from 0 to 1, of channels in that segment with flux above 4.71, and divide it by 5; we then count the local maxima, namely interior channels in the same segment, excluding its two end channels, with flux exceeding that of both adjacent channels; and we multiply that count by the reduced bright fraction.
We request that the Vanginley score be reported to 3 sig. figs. 1.05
